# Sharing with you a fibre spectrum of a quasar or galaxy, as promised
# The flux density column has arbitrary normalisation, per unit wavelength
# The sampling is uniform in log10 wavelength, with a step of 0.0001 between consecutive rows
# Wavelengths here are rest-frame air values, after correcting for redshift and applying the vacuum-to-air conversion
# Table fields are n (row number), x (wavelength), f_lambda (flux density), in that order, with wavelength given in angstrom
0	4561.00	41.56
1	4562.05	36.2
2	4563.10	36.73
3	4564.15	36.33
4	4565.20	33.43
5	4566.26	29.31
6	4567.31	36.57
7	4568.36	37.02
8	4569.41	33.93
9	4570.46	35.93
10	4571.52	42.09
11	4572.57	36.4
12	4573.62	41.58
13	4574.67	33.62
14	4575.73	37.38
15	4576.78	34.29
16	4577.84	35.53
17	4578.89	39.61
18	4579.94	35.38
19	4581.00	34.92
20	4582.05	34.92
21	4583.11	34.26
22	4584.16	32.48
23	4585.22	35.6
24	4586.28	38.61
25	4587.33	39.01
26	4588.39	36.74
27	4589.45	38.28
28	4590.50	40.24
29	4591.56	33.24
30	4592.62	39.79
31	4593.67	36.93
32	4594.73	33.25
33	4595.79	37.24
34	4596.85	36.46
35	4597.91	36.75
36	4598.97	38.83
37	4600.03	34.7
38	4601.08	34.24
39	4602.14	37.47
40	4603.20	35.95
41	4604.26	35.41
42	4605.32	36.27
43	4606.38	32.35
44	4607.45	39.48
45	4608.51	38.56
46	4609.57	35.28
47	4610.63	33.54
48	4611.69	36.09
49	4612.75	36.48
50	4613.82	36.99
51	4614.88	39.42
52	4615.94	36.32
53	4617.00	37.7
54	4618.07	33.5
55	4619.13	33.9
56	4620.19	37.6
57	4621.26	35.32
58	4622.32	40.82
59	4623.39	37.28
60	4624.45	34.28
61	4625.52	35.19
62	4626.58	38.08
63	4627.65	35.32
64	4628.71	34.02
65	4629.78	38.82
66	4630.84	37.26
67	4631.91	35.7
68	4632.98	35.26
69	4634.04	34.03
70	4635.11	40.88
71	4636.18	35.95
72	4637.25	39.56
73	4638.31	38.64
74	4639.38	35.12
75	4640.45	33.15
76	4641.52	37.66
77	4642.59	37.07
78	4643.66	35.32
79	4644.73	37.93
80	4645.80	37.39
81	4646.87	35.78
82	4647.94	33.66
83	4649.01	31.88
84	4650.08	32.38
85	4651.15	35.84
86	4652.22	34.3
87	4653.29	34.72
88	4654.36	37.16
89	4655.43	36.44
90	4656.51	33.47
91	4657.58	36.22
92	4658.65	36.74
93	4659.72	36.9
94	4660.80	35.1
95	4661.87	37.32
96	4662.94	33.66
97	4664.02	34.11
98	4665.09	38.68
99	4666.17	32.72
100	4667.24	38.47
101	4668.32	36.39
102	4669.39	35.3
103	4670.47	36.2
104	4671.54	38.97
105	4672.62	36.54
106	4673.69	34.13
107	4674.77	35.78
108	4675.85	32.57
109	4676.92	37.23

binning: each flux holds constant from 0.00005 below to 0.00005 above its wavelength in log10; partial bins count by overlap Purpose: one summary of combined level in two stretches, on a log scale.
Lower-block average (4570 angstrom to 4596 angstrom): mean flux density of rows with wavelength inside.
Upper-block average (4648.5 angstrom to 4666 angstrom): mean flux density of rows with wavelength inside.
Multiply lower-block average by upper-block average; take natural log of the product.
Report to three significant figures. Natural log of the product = 7.17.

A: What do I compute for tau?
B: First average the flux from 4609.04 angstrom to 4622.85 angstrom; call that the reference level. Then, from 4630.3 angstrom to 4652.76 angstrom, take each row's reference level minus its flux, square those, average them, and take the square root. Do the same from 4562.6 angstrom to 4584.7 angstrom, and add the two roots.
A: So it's 5.2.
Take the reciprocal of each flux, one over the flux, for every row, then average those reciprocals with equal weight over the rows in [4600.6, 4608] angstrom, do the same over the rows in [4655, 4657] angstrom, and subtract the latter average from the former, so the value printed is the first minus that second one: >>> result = -0.0007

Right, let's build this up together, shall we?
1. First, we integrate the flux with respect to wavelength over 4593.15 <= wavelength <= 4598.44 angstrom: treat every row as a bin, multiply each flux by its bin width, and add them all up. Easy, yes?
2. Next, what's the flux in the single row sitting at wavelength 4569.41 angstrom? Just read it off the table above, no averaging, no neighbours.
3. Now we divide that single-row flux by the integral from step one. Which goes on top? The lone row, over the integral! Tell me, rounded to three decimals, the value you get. 0.178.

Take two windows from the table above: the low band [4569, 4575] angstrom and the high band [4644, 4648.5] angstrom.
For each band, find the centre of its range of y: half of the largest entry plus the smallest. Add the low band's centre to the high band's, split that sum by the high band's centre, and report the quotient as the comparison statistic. 2.06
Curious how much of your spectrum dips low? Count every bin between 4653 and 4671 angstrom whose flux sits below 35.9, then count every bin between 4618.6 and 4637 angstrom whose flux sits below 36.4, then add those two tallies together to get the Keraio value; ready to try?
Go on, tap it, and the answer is 17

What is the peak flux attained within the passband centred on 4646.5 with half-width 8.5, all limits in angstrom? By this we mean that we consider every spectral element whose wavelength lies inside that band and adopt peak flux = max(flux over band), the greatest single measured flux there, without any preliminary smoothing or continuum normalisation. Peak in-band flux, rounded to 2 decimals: 38.64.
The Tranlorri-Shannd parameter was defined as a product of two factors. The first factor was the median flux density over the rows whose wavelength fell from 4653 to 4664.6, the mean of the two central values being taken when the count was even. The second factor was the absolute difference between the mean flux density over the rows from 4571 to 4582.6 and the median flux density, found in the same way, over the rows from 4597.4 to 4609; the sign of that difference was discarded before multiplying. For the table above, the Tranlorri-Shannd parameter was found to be 22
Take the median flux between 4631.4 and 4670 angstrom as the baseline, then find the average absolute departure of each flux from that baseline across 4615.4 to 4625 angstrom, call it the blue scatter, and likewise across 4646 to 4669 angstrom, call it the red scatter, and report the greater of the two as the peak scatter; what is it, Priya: 1.88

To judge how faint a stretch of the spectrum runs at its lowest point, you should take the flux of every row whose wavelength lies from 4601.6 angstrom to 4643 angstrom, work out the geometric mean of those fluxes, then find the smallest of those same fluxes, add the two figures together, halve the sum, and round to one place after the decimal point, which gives 34.4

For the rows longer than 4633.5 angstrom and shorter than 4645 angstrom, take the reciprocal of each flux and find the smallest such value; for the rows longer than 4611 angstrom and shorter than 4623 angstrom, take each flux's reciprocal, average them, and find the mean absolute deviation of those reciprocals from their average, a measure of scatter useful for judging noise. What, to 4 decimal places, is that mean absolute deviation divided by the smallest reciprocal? 0.0483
